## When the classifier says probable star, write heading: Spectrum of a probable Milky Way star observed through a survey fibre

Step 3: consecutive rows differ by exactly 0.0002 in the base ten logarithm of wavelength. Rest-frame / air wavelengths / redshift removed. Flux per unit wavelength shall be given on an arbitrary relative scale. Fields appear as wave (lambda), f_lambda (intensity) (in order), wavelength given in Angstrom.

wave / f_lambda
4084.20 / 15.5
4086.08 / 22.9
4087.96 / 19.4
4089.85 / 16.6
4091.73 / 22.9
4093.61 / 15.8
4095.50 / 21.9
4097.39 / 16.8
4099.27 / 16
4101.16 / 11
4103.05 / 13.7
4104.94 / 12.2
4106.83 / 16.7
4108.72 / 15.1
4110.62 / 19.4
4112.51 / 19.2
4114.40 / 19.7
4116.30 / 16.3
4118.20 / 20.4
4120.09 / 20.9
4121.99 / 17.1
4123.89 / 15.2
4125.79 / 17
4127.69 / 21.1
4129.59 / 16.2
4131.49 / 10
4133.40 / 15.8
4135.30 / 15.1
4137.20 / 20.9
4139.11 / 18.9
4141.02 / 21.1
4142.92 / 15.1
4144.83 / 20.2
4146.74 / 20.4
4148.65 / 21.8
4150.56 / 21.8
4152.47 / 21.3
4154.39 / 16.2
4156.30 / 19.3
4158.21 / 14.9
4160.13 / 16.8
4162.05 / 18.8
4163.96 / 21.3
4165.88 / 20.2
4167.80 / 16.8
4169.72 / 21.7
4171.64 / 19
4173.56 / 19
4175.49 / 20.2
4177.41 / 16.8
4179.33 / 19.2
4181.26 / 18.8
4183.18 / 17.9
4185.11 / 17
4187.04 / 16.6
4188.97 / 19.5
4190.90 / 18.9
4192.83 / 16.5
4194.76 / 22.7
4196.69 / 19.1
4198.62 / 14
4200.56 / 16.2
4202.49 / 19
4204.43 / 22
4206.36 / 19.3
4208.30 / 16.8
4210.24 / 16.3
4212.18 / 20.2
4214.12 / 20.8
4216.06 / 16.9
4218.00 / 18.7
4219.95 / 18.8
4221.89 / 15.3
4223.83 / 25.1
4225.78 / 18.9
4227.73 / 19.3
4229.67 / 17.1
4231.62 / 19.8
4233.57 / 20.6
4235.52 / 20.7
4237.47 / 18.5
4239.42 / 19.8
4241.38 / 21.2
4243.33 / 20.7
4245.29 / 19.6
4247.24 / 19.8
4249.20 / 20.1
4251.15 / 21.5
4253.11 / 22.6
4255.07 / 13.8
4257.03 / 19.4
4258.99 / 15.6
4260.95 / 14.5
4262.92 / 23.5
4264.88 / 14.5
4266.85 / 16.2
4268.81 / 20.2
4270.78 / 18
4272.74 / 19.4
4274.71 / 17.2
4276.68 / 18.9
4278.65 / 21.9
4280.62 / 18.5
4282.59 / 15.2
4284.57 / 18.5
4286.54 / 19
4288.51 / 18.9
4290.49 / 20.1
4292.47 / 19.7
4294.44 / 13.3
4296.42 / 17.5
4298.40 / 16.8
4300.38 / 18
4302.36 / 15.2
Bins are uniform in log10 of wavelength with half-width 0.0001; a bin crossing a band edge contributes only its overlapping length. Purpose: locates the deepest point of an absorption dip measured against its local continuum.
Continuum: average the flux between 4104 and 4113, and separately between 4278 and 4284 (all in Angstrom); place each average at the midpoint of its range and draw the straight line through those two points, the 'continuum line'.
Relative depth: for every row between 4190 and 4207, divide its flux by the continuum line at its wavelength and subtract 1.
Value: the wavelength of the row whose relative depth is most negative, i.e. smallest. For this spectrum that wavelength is 4198.62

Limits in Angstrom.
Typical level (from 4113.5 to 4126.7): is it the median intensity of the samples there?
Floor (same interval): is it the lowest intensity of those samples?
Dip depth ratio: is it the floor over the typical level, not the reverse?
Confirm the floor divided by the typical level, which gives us 0.89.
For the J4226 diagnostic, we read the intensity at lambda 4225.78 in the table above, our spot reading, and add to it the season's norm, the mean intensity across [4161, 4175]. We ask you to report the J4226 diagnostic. 38.4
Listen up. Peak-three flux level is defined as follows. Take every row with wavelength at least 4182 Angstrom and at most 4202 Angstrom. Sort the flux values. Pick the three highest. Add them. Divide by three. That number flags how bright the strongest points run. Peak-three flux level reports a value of 20.4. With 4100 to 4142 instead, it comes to 21.0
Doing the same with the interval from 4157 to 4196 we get 21.9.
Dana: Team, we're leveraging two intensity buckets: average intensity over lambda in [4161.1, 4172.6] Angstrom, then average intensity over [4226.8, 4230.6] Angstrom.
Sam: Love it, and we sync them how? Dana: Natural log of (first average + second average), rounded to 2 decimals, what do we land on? 3.63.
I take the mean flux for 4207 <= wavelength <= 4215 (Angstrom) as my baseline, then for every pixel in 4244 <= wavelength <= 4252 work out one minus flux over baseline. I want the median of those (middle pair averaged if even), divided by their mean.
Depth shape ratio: 0.83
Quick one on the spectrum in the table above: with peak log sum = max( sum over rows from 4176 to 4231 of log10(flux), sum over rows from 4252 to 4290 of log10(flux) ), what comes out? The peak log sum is 35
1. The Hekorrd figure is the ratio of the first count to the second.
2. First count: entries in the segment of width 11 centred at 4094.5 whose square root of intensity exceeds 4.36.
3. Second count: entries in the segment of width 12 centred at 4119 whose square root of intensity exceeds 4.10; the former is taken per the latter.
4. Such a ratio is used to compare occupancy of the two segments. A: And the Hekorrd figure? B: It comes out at 0.50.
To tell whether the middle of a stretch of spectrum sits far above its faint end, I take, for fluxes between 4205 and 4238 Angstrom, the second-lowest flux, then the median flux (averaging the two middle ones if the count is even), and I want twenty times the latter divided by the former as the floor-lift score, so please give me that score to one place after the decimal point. 23.2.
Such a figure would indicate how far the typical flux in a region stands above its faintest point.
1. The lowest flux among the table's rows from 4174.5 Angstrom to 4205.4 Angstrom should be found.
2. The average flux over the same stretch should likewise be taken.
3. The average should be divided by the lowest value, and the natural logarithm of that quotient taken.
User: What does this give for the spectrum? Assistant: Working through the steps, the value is 0.27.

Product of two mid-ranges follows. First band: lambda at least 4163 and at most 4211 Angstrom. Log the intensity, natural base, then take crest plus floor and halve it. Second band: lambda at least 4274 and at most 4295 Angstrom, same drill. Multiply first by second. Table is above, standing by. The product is 8.17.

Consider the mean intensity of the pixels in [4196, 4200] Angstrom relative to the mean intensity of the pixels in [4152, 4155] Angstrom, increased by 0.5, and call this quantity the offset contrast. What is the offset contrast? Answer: 1.38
